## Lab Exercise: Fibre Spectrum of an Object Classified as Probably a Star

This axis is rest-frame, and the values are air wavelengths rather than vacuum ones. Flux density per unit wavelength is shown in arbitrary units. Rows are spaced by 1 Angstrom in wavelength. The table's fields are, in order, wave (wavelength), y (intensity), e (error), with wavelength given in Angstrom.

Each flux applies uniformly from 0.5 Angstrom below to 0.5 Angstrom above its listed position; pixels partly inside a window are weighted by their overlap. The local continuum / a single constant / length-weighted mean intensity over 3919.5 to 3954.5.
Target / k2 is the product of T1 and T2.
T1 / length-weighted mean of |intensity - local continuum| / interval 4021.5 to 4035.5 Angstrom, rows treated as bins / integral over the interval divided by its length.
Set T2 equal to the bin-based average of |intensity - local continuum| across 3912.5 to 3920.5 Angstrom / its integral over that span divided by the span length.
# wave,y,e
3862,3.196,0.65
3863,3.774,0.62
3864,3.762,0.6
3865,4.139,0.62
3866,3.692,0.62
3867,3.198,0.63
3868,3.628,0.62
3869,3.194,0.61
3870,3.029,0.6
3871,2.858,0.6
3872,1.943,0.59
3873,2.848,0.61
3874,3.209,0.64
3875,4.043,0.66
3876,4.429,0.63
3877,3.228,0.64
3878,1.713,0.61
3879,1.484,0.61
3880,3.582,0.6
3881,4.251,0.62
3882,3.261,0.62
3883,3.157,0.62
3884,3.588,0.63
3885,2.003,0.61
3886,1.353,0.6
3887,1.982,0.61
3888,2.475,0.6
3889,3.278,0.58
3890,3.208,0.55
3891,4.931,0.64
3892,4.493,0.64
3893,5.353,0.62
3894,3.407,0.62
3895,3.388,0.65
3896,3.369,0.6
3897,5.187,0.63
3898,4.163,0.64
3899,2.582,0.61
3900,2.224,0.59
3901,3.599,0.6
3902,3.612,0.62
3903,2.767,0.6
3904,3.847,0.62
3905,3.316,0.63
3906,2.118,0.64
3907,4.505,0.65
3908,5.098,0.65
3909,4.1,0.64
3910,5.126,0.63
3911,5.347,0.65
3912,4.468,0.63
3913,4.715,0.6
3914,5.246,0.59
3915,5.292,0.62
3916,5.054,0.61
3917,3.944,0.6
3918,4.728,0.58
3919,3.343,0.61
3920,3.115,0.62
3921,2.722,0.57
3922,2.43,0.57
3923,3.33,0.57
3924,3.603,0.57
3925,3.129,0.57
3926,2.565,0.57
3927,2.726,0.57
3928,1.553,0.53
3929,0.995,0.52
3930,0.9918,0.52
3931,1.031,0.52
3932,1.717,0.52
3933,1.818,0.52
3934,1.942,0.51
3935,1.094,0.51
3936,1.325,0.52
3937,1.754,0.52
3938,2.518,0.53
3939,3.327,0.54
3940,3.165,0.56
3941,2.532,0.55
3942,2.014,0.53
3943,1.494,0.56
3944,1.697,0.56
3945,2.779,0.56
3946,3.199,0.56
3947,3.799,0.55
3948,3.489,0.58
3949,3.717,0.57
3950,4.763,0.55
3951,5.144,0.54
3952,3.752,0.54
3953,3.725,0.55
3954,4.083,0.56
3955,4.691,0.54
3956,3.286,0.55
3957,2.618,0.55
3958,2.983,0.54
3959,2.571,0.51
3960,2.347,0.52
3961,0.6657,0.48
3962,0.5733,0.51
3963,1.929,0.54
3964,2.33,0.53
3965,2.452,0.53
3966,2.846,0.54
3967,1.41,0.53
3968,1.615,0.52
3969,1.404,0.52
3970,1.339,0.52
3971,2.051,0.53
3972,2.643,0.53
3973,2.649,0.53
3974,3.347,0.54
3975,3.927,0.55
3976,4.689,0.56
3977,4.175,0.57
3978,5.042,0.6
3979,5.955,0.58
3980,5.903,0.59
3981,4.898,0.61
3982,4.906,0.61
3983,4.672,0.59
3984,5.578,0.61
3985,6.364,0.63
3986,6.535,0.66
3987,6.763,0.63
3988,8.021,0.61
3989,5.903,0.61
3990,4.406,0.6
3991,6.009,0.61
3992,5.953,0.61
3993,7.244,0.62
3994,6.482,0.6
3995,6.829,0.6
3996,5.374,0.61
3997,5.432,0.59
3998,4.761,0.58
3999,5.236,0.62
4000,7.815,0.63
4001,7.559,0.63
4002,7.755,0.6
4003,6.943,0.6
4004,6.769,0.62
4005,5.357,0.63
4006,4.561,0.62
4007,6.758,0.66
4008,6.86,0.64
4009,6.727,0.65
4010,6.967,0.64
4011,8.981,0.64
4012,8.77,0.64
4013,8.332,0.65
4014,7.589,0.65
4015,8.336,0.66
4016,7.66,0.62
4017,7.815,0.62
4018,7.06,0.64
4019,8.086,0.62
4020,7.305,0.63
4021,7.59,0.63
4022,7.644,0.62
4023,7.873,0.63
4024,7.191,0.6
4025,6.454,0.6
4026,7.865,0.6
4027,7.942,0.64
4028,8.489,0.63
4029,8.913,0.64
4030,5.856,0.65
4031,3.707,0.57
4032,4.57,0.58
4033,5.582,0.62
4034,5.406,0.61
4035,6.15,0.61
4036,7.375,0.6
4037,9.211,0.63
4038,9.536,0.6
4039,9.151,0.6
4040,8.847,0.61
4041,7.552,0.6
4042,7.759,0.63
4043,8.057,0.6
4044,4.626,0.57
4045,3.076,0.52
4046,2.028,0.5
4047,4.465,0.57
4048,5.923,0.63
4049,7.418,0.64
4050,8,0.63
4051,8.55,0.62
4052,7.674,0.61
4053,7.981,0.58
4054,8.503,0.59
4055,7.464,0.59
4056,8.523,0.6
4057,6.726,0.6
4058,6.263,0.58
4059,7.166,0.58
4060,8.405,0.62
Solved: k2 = 7.1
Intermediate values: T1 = 4.0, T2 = 1.8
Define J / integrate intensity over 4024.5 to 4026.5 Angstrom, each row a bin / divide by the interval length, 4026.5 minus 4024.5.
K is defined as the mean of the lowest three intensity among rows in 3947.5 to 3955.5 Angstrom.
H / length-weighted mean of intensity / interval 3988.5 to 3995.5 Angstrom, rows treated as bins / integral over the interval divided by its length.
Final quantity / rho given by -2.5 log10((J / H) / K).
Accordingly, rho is 1.2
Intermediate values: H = 6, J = 7.2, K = 3.6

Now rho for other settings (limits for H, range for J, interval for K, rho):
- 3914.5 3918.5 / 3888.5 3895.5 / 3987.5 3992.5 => 2.0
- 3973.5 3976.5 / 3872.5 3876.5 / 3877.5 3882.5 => 0.9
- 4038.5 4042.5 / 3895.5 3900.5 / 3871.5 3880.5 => 1.5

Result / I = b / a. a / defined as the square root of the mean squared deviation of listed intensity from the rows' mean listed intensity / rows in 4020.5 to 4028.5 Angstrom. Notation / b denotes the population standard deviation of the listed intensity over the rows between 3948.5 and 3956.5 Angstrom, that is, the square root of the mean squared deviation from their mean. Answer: 1.08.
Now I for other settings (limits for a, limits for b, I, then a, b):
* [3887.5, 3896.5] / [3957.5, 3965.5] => 0.94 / 0.89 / 0.8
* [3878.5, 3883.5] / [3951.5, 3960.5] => 0.81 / 0.92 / 0.7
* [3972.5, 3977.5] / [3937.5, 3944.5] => 0.92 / 0.70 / 0.6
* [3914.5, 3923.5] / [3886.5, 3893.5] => 1.21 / 0.98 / 1.2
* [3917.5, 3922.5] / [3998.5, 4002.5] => 1.35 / 0.80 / 1.1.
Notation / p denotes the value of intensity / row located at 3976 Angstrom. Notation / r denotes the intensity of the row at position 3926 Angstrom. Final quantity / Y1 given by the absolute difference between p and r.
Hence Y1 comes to 2.1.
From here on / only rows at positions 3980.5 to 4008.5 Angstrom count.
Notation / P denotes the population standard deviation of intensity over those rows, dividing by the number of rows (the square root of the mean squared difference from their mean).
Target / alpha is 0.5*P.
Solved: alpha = 0.53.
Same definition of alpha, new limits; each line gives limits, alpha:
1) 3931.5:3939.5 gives 0.33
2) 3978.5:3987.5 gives 0.36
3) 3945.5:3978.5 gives 0.61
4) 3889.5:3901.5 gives 0.48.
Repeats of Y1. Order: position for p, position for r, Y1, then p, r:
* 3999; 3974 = 1.9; 5.236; 3.347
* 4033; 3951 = 0.4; 5.582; 5.144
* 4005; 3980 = 0.5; 5.357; 5.903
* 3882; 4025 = 3.2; 3.261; 6.454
